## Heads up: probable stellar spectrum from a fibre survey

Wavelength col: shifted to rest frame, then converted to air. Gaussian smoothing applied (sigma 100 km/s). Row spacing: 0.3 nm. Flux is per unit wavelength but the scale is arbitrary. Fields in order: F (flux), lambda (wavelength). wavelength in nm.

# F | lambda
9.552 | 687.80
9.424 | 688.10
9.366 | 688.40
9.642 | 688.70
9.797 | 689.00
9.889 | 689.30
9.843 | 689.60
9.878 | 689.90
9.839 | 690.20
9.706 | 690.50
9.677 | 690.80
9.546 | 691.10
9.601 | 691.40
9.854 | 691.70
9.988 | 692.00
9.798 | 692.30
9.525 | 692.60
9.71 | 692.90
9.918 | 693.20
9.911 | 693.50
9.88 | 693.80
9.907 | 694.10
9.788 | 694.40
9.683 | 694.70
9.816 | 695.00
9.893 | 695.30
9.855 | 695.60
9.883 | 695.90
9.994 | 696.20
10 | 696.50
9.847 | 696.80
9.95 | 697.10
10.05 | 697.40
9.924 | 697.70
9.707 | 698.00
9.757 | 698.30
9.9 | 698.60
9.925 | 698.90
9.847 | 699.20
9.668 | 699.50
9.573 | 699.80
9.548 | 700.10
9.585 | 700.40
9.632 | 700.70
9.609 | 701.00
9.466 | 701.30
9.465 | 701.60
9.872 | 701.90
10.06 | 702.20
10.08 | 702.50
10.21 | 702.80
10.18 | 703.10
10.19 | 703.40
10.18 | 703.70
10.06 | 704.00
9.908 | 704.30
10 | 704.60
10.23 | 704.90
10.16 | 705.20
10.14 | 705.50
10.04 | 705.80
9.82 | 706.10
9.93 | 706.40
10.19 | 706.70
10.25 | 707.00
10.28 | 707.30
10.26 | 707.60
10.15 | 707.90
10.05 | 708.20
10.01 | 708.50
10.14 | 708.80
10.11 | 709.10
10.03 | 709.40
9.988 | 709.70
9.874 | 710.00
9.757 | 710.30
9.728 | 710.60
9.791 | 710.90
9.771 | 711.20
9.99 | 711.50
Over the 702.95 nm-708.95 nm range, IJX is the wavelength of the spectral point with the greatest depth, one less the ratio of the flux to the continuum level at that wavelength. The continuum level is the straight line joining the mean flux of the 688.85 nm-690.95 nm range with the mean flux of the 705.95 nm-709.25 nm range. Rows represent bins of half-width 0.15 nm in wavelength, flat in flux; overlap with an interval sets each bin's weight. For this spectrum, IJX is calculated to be 706.10 nm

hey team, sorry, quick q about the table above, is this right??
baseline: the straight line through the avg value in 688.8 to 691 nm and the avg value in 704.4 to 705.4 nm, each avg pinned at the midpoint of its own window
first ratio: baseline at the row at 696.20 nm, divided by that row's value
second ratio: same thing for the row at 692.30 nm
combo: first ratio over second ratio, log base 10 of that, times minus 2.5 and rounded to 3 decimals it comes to 0.012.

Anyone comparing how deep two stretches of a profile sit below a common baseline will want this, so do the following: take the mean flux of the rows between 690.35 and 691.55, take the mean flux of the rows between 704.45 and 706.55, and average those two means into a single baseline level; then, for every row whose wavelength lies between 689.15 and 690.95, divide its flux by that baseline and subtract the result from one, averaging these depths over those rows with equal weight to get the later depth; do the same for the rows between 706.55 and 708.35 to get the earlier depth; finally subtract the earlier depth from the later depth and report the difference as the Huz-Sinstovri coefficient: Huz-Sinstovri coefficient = 0.040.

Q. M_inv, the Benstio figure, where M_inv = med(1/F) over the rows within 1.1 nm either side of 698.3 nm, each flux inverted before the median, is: 0.101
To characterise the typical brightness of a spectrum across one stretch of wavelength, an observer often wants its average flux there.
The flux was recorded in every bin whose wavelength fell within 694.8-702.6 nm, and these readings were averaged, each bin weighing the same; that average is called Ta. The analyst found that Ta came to 9.8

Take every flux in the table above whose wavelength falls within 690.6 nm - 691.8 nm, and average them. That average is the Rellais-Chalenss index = 9.7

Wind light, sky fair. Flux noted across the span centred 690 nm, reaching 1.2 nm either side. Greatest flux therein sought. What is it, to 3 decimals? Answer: 9.889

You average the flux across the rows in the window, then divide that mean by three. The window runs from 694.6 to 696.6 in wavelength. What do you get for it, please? 3.29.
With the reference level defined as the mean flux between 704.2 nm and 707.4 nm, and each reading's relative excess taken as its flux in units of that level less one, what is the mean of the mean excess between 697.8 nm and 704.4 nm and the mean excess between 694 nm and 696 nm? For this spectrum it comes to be -0.025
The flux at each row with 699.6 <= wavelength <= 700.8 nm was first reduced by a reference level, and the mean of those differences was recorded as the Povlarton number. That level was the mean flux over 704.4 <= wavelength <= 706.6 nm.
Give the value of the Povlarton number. -0.46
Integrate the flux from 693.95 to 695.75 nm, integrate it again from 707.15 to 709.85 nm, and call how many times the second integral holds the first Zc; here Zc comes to 1.5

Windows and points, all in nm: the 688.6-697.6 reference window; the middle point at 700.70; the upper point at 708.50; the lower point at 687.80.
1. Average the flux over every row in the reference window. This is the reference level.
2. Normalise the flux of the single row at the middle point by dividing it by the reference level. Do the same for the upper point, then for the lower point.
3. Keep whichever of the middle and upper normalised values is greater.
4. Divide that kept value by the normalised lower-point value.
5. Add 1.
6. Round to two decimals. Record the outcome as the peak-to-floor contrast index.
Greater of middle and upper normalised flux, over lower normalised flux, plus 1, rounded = 2.05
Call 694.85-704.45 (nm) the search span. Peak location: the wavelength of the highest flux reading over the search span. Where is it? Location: 702.80 nm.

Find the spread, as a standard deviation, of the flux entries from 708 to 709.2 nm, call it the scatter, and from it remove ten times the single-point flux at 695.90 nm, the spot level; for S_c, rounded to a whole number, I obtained -99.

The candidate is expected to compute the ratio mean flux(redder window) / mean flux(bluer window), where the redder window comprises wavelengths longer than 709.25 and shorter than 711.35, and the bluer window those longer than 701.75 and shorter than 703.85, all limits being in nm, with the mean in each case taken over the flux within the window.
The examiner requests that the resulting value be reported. 0.97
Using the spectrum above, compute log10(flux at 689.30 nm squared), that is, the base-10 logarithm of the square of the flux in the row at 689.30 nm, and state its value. 1.99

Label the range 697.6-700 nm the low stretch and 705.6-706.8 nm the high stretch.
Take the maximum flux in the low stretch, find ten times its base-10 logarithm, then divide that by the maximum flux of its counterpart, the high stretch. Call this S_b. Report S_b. 0.978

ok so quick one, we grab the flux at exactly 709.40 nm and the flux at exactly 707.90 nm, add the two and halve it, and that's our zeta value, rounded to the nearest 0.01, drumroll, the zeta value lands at 10.09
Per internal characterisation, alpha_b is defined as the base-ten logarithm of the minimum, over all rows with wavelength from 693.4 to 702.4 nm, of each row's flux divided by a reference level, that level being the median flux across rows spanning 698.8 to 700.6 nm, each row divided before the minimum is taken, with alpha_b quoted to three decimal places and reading -0.007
